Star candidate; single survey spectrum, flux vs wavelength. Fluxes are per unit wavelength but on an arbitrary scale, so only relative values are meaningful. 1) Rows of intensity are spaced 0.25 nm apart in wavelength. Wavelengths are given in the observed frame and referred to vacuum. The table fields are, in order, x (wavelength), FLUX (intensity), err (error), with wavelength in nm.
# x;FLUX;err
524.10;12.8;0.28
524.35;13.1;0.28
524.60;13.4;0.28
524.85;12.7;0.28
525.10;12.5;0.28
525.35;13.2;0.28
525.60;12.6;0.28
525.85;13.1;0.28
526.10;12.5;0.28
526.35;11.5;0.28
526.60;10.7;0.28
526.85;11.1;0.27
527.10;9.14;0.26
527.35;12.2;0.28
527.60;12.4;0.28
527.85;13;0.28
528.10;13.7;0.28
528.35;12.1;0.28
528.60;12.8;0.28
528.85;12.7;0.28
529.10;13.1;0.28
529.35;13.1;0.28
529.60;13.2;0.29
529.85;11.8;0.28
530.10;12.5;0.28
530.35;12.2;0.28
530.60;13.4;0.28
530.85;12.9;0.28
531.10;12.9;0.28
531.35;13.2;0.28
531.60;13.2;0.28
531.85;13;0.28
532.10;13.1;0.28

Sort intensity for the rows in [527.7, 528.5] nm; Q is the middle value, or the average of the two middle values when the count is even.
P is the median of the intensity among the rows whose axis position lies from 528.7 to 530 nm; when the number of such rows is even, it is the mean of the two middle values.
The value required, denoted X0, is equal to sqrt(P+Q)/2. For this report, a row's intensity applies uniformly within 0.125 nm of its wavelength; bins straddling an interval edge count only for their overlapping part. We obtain 2.55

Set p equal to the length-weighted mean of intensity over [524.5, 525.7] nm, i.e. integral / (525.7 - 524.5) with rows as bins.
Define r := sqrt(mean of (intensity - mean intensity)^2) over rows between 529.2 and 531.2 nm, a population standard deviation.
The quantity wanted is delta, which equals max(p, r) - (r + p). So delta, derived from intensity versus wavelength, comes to -0.51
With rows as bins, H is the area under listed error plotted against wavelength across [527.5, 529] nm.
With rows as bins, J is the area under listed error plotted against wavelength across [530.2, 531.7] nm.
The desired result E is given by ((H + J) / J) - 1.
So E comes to 1.00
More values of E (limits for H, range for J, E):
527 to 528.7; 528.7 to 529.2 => 3.37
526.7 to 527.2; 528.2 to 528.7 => 0.95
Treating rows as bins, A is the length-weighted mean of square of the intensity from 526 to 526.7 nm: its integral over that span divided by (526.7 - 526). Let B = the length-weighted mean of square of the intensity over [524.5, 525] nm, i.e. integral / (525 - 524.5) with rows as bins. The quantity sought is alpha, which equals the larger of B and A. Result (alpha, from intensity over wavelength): 169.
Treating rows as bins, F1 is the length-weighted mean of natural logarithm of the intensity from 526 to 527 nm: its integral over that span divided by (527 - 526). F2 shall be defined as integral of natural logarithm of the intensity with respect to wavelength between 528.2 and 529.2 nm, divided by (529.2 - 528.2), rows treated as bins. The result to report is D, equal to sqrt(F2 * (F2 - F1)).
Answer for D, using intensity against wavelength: 0.53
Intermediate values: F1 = 2.428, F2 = 2.540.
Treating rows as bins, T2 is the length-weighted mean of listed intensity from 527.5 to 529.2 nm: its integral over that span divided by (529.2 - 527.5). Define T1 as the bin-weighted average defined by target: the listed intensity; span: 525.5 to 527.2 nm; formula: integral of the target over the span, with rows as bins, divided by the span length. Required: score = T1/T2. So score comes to 0.90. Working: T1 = 11.5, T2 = 12.8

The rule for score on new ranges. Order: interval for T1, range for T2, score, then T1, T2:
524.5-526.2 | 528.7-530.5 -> 1.01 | 12.9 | 12.7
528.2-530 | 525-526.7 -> 1.03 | 12.7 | 12.3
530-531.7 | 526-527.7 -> 1.14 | 12.9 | 11.3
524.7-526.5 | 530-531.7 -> 0.97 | 12.6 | 12.9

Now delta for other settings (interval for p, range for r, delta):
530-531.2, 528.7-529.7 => -0.19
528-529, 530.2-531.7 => -0.39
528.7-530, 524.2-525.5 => -0.33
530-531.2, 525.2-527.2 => -1.30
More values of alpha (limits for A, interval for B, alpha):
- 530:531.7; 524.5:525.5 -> 167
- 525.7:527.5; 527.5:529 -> 164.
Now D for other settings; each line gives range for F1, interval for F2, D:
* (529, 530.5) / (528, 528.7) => 0.19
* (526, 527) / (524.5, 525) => 0.59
